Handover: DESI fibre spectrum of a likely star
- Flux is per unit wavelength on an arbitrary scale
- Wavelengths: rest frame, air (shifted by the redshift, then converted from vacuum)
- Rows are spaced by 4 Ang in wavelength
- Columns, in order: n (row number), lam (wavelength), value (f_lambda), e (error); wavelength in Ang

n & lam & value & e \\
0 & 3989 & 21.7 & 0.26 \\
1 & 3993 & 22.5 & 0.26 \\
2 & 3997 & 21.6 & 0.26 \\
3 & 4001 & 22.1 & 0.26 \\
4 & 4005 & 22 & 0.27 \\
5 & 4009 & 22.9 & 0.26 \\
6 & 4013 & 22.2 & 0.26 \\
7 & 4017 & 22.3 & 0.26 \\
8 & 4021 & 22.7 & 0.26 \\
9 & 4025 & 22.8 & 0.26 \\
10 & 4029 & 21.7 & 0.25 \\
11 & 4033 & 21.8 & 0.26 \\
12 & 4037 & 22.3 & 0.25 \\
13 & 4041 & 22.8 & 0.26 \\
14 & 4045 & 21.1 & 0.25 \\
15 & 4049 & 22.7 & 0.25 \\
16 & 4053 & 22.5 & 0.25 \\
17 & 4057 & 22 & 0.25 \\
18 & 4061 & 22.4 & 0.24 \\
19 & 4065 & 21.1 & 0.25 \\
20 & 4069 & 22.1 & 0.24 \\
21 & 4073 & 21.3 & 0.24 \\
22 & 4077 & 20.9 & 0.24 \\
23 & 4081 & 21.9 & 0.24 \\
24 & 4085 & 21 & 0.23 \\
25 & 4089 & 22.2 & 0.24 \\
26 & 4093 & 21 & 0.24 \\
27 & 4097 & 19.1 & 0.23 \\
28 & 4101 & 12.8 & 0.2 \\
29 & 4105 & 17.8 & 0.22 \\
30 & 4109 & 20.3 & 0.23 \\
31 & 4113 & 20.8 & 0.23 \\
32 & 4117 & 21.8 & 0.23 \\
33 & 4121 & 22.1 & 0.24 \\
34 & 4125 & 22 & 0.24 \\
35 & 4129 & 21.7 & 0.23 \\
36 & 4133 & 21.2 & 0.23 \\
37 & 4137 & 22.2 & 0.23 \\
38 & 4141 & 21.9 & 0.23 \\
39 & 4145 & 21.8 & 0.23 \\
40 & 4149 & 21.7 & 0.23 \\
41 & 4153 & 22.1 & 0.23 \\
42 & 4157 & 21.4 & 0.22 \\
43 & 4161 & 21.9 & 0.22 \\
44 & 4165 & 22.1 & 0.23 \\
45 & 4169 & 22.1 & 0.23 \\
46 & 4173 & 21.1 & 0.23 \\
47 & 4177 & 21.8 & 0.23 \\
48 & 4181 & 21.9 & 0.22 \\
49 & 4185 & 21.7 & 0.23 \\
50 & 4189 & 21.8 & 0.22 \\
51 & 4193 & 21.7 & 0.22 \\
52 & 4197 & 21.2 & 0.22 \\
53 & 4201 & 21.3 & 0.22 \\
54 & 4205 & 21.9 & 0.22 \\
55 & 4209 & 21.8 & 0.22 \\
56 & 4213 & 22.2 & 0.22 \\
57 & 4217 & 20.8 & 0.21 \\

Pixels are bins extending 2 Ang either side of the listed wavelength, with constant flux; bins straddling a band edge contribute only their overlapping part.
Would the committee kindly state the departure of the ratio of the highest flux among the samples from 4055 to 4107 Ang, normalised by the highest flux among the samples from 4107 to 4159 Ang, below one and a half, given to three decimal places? 0.491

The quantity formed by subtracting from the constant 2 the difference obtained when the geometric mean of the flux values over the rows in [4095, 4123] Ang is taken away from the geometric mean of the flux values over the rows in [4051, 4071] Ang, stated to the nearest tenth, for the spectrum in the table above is -1.0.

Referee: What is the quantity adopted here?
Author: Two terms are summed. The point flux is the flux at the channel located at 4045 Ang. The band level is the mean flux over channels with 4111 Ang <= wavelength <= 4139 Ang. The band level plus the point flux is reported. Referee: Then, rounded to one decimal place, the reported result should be 42.8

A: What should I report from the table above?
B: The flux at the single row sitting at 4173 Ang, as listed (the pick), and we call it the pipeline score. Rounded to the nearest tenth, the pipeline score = 21.1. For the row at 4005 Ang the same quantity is 22.0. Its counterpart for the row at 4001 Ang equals 22.1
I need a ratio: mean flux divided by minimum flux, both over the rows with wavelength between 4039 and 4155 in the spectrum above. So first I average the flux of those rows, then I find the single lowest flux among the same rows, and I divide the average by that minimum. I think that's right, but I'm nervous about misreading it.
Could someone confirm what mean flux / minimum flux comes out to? 1.65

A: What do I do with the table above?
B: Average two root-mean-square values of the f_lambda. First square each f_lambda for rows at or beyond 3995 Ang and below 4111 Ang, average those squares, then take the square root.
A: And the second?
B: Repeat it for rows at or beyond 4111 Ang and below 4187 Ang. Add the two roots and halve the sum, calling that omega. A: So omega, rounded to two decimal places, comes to 21.60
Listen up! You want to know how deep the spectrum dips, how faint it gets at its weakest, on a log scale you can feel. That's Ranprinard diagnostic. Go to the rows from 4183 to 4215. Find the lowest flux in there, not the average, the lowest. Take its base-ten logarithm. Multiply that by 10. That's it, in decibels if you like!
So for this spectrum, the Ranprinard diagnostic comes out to 13.3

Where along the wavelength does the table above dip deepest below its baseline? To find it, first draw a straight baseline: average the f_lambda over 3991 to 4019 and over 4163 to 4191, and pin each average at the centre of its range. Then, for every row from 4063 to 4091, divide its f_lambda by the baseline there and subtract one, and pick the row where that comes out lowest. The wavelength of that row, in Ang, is 4077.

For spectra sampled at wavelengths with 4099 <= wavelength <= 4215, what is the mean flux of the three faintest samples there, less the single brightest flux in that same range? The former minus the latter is -5.23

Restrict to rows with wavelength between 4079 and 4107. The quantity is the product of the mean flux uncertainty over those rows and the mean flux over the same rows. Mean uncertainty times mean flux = 4.4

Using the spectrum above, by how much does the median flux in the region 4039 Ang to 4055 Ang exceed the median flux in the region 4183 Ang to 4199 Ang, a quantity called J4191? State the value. 0.9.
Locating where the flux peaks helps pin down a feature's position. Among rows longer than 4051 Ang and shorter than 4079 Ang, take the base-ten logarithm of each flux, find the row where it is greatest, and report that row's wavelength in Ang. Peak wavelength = 4053 Ang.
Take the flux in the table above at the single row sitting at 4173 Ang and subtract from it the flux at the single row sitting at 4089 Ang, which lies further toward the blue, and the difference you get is -1.1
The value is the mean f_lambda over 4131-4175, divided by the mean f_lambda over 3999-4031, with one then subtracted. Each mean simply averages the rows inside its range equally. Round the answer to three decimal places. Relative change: -0.025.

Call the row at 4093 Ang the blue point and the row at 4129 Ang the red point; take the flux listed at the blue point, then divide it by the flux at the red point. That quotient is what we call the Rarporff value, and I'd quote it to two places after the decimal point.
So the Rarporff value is 0.97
